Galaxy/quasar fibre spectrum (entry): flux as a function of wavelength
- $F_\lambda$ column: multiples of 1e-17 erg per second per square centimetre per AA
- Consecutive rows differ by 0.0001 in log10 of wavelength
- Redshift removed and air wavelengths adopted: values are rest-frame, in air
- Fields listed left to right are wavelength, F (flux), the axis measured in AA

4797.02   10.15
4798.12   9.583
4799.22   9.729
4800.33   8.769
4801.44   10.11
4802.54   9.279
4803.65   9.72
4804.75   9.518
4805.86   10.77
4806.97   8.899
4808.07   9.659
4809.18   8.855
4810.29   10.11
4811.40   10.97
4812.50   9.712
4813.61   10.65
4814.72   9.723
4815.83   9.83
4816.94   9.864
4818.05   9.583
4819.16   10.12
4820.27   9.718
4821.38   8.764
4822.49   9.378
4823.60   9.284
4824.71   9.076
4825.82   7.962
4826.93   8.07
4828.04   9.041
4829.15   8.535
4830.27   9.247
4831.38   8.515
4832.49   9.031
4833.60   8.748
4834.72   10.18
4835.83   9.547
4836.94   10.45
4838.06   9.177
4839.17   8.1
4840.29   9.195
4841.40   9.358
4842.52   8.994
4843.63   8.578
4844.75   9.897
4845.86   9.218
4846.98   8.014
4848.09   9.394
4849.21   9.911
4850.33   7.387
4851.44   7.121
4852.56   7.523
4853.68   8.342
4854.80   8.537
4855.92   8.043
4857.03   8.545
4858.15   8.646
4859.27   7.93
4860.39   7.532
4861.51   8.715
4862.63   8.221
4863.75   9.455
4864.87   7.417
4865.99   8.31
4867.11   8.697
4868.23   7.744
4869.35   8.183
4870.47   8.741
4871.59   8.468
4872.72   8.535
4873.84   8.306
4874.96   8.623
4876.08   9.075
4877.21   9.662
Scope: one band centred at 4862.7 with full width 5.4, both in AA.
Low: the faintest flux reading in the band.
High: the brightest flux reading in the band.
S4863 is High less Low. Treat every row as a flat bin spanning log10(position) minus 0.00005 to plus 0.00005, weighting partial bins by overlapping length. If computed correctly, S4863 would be 2.0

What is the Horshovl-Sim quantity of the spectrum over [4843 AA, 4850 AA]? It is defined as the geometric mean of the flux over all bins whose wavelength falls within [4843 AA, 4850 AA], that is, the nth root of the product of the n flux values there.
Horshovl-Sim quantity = 9.1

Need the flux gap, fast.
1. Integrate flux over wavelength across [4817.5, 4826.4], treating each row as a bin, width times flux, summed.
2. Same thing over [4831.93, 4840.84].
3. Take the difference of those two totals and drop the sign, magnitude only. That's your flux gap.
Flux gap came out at 1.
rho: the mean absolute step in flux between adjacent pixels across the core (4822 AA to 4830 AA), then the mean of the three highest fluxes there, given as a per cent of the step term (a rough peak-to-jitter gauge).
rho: 1849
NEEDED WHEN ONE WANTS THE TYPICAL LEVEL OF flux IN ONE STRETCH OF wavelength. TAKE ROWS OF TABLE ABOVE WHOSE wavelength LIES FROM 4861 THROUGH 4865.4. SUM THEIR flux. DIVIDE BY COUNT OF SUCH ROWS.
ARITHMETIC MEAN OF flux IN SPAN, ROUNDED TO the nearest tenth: 8.5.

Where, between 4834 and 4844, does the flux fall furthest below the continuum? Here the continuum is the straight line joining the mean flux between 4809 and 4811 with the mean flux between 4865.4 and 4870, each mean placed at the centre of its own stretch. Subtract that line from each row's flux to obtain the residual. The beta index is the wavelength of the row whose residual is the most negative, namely 4839.17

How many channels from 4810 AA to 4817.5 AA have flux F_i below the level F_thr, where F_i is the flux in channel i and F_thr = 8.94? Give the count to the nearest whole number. 0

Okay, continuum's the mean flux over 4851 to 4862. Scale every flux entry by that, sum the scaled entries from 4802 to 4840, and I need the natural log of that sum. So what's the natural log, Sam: 3.7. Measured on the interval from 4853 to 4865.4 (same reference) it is 2.4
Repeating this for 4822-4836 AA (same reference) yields 2.7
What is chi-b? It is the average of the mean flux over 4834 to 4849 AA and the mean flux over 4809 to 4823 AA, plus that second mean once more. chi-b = 19.3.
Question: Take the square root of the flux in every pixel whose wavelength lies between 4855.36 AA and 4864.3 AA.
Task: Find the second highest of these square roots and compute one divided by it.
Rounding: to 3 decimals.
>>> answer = 0.339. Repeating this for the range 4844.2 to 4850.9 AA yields 0.318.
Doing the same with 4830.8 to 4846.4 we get 0.313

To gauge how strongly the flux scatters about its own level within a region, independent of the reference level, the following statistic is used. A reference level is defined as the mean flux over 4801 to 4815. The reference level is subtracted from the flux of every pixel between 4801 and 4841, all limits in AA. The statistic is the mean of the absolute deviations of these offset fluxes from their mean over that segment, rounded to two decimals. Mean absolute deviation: 0.59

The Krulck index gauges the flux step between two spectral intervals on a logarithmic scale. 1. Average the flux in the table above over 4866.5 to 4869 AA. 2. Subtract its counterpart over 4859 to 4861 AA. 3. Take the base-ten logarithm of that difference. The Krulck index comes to -0.3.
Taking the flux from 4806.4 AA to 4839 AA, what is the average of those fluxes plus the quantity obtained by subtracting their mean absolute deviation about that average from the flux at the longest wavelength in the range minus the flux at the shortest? 9.1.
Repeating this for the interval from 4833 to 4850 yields 9.9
